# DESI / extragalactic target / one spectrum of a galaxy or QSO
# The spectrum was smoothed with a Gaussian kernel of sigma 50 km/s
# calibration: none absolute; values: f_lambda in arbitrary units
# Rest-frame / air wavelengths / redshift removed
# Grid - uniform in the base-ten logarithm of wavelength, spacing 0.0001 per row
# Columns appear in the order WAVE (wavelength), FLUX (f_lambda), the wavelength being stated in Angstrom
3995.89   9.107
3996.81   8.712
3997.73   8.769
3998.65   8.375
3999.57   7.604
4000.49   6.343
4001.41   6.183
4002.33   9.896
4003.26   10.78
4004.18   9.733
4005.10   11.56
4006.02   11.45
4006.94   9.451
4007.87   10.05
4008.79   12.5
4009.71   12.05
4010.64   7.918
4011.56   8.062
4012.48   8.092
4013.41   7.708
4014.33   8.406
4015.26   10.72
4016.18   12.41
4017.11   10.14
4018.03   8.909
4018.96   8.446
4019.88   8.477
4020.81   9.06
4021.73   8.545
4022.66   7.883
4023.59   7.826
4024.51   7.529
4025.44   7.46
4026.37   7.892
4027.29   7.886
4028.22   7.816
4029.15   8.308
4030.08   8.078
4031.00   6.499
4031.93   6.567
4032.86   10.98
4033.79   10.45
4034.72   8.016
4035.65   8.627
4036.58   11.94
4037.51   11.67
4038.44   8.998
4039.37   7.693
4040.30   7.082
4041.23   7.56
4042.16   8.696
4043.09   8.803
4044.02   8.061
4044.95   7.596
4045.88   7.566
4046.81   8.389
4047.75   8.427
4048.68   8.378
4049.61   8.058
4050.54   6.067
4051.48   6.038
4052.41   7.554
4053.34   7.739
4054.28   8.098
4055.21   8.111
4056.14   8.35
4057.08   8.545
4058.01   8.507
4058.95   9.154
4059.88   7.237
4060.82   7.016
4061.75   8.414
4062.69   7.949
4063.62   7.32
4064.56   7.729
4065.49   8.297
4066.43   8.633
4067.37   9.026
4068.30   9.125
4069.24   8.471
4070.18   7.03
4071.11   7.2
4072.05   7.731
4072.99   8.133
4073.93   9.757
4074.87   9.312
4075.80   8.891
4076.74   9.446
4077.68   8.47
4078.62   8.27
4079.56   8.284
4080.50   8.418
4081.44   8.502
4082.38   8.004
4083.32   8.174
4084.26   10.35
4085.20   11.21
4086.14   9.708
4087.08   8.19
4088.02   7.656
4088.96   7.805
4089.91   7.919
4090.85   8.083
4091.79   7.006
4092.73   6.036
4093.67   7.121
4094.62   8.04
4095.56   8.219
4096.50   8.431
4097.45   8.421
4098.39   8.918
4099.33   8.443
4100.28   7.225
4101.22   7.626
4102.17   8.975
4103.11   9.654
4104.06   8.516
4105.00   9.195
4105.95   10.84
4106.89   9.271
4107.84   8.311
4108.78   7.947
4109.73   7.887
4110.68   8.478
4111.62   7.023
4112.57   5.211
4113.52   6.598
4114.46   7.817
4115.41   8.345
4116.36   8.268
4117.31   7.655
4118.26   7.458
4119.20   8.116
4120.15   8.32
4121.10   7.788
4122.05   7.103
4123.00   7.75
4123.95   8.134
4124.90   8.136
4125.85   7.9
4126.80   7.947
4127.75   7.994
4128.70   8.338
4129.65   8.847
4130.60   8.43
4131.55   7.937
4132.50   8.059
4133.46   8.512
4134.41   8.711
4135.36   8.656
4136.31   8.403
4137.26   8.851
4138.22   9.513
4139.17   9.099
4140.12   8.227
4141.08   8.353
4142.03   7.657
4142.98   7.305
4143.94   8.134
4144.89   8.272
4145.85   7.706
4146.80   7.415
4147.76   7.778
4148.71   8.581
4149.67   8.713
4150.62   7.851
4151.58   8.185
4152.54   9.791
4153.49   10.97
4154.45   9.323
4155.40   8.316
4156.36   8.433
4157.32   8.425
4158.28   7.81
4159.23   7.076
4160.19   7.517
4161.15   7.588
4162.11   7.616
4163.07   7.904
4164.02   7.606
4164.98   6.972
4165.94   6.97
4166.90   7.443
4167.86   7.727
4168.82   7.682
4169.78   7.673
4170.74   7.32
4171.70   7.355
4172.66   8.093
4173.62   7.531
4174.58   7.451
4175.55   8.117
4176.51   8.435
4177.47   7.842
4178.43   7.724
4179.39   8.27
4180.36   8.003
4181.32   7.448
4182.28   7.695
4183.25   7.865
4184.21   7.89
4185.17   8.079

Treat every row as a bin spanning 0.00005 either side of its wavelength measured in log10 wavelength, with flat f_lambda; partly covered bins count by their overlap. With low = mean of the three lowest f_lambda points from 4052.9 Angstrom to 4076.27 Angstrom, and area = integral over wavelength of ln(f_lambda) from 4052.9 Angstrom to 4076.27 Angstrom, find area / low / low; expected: 0.98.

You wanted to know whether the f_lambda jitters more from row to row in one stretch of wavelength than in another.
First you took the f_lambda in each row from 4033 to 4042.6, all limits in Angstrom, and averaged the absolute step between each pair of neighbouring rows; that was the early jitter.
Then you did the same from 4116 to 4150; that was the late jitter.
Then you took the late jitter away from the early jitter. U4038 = 1.0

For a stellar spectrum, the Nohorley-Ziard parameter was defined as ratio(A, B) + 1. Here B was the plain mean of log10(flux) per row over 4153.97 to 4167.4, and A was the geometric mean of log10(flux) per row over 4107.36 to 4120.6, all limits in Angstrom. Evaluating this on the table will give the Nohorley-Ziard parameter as 1.99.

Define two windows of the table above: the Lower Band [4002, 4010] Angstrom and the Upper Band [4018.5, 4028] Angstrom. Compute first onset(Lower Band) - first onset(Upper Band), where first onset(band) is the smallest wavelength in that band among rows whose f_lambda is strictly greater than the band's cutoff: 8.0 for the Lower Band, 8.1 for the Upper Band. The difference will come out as -16.6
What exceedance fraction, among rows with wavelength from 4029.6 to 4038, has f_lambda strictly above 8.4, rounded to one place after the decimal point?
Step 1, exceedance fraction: 0.6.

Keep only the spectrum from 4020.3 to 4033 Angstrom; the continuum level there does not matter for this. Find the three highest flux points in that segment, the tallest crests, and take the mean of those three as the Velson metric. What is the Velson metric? 9.53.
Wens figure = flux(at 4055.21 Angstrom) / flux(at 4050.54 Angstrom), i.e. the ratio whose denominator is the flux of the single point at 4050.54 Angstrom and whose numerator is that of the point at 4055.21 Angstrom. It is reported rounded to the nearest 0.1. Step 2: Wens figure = 1.3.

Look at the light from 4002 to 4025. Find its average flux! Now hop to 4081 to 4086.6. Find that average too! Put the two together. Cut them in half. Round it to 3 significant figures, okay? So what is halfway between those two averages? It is 9.41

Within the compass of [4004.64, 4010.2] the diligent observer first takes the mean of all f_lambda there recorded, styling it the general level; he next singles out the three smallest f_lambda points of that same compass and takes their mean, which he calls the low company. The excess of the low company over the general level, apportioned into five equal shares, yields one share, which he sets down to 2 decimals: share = -0.17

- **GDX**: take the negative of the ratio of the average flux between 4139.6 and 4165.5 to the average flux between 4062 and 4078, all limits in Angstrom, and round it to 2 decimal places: -0.97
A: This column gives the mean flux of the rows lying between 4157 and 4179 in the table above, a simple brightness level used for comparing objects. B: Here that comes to 7.65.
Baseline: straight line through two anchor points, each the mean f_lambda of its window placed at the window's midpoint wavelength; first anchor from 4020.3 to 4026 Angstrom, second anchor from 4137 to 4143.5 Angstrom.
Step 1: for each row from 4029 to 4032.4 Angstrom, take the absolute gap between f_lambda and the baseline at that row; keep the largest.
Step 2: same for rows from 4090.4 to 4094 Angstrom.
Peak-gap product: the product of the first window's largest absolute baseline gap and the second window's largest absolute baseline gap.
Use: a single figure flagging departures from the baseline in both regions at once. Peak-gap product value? 3.5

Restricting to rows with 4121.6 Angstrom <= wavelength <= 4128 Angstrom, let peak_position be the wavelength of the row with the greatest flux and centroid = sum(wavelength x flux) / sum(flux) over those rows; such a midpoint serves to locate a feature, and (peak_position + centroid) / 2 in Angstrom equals 4124.9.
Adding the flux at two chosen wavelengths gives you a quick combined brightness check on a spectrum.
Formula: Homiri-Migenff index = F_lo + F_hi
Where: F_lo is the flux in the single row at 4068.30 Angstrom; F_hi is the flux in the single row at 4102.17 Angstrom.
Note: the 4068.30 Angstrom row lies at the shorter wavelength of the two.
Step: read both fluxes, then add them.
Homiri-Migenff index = 18.1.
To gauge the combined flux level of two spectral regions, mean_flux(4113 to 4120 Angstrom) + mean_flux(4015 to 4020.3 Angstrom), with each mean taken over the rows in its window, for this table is 17.6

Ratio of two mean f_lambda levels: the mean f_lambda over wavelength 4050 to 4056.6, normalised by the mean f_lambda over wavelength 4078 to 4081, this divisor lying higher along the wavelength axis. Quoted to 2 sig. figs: 0.89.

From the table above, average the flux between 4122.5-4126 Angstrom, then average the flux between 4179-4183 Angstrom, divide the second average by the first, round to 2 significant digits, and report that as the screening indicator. 0.98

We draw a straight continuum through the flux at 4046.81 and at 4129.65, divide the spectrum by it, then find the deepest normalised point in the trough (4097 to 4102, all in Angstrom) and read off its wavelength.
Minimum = 4100.28 Angstrom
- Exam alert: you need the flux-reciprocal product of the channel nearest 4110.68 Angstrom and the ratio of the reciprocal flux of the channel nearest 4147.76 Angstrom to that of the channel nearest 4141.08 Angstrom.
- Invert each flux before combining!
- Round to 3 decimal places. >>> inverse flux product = 0.127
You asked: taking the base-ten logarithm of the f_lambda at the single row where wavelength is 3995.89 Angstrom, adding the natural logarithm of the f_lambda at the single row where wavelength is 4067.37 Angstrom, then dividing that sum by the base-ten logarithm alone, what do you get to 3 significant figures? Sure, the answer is 3.29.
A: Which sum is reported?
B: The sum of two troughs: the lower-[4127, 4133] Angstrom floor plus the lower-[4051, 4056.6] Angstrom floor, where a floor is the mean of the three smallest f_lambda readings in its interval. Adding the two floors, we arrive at 15.1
